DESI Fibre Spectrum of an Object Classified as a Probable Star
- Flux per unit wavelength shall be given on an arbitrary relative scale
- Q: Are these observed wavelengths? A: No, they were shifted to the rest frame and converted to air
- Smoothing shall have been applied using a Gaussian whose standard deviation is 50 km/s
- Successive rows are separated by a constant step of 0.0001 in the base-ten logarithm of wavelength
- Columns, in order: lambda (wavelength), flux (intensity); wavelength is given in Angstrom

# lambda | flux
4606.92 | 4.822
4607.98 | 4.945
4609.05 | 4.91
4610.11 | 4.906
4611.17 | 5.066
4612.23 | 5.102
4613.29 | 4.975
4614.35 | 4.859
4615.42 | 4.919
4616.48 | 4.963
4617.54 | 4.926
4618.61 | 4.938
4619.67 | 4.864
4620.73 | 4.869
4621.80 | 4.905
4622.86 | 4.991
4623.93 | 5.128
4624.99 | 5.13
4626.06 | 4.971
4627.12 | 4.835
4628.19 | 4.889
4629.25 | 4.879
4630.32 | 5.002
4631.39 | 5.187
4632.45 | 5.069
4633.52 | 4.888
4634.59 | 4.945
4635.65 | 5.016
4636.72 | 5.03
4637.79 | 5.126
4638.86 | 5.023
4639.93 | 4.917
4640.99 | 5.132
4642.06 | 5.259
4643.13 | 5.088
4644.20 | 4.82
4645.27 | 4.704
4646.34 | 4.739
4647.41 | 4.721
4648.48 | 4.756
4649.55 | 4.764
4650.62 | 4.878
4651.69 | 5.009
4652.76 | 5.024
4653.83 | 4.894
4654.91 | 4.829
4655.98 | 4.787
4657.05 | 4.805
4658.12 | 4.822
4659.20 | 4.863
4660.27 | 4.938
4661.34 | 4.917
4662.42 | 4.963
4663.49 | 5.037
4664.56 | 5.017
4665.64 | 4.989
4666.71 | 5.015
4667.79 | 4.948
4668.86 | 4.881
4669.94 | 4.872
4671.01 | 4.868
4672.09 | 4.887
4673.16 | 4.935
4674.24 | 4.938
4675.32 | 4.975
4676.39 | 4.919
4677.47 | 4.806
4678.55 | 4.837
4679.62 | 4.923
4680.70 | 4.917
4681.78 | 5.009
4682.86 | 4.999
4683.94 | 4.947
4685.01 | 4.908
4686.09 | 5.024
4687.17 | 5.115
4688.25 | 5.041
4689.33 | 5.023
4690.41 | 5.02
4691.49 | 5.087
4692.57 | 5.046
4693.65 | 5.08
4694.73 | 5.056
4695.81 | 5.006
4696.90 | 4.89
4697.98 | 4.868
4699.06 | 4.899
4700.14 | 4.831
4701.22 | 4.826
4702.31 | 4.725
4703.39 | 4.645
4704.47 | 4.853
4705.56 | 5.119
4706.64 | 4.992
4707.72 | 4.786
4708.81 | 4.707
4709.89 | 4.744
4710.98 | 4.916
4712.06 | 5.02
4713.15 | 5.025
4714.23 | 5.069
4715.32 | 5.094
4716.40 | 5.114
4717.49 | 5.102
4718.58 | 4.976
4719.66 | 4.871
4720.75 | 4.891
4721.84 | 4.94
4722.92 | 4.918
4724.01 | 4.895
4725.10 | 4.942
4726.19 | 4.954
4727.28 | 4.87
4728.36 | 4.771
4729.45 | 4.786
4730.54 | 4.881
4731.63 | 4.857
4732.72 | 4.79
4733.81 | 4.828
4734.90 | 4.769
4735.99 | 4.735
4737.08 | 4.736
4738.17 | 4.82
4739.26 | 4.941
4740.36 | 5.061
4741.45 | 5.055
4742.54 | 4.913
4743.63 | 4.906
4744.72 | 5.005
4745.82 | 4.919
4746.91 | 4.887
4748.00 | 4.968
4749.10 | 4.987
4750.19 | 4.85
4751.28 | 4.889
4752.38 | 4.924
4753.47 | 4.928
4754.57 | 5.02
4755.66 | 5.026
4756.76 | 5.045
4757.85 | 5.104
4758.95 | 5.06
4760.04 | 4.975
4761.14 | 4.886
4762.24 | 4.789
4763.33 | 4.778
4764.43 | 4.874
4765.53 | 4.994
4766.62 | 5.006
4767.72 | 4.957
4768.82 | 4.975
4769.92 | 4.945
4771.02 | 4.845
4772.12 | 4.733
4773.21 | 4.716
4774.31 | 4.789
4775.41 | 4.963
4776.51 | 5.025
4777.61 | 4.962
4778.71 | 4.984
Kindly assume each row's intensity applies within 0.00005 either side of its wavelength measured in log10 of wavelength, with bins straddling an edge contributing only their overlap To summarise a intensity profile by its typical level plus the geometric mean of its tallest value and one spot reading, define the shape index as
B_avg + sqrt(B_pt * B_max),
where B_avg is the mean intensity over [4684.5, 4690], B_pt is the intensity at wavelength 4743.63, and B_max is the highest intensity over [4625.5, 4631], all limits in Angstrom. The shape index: 10.0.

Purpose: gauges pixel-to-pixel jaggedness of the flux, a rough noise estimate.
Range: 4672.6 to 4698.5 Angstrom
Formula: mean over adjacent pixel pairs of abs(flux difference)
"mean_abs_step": 0.051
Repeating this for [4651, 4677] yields 0.040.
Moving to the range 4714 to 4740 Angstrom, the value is 0.051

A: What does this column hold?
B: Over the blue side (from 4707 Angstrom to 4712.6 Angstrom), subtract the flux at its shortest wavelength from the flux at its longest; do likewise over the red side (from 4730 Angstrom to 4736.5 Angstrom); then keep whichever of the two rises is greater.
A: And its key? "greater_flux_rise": 0.23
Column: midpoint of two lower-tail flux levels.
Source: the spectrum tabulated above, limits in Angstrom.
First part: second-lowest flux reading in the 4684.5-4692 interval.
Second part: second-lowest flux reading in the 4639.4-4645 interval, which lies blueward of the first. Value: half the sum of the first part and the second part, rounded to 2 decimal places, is 4.97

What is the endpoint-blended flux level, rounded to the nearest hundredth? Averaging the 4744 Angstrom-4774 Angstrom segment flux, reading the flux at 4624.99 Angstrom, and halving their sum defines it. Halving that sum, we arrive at 5.03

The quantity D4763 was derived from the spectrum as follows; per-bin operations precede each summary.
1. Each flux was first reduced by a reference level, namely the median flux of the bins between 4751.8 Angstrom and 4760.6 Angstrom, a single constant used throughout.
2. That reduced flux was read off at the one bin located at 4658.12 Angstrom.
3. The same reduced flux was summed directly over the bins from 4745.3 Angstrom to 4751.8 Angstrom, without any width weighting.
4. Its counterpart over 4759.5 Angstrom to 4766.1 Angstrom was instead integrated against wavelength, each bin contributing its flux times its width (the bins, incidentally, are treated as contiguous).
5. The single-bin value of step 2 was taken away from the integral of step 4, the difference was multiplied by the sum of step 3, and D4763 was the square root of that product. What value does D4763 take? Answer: 0.7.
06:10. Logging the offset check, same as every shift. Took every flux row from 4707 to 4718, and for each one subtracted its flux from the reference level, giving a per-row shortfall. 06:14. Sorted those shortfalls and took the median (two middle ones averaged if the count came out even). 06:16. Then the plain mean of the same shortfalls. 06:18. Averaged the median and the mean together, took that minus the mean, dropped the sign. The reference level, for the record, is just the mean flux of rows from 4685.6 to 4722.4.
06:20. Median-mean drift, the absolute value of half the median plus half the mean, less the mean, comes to 0.032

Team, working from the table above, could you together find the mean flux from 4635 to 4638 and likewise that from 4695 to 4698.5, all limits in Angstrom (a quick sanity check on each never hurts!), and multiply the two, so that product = 24.9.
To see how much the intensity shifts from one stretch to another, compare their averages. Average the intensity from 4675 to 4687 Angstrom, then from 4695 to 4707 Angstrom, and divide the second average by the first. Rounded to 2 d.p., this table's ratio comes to 0.99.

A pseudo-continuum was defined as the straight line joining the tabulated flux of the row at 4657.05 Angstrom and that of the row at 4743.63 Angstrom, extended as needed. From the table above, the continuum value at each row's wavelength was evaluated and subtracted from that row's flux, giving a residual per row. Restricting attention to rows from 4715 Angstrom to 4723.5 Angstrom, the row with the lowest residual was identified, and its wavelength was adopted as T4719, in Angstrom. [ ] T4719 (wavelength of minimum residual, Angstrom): 4719.66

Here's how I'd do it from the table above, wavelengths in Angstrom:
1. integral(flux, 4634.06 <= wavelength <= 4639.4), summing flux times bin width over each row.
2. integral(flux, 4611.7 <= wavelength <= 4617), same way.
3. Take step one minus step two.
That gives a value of 0.5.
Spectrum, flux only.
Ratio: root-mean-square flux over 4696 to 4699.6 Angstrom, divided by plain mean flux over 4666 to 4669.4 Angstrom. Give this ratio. 0.987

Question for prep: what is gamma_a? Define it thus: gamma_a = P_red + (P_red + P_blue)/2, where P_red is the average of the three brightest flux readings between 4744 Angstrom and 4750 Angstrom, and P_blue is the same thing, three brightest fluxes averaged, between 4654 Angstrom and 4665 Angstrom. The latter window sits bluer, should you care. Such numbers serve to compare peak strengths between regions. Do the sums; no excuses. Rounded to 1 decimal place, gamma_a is 10.0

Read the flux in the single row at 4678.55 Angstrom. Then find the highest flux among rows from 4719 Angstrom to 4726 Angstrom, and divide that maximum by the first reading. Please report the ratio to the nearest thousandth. 1.022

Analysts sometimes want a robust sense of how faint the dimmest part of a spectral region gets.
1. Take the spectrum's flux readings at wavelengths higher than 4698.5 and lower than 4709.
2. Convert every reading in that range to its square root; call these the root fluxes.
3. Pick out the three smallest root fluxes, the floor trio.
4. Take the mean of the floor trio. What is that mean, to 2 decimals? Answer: 2.17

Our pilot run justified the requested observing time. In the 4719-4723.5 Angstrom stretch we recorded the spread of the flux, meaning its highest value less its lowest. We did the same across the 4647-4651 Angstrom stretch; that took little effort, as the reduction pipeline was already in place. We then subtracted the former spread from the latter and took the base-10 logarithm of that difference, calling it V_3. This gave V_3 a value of -1.1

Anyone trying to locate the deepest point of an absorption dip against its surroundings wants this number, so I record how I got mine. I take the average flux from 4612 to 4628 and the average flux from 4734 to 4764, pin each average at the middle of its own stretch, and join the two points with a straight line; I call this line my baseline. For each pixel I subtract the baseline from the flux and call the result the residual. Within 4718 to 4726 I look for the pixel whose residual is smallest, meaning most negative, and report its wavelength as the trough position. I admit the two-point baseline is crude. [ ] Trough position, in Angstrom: 4719.66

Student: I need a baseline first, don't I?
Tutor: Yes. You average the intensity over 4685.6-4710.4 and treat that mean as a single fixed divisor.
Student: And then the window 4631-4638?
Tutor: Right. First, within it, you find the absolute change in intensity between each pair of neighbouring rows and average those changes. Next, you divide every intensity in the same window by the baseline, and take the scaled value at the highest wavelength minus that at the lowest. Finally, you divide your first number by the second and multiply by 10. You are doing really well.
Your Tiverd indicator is -72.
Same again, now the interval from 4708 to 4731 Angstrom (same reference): 16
